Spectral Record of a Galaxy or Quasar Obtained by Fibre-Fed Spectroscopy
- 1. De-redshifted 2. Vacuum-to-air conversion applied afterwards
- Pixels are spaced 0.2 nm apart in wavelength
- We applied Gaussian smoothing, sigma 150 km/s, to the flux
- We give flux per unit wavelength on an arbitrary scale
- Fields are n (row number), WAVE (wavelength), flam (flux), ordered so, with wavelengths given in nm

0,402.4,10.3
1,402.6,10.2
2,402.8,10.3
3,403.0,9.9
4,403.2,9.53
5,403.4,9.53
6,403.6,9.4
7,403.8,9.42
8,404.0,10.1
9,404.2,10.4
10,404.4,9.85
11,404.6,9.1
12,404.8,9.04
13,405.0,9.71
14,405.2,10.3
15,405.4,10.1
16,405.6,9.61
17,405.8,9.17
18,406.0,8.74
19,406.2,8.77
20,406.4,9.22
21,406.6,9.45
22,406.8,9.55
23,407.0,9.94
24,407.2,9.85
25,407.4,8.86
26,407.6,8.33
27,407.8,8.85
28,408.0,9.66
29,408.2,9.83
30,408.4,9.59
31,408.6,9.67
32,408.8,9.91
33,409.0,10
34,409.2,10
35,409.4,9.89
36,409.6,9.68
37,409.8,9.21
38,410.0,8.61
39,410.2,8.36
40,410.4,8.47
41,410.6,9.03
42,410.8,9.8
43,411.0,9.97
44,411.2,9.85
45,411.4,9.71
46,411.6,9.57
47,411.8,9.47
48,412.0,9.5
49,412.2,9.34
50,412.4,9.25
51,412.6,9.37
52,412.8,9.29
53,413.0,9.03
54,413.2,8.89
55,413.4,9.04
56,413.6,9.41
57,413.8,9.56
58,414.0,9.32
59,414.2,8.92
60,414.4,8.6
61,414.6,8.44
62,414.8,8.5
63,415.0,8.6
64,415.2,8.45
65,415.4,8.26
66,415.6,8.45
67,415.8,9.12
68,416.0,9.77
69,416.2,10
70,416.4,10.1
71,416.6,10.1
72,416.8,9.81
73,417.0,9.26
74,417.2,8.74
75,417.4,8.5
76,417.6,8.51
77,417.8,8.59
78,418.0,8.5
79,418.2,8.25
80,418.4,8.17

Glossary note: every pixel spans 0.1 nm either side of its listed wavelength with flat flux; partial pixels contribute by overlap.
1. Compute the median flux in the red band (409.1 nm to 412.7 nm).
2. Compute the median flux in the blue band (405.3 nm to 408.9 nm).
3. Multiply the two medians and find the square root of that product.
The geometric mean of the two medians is 9.53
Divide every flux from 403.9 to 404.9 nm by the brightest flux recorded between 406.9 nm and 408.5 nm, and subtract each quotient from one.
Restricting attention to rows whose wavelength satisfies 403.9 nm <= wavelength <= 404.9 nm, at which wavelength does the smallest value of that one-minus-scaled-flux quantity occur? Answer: 404.2 nm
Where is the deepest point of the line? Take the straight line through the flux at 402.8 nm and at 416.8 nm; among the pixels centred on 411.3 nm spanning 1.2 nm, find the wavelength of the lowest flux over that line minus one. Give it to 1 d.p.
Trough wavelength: 411.8 nm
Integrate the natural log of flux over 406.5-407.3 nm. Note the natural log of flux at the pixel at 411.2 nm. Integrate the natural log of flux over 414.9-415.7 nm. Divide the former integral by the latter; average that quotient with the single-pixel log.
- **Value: 1.68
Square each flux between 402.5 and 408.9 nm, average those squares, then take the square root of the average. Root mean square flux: 9.57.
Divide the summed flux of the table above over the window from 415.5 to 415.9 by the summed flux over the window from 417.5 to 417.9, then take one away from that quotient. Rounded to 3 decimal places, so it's 0.027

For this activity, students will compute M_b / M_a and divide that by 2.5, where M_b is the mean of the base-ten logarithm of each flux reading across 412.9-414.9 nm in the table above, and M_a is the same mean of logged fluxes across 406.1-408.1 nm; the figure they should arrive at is 0.3946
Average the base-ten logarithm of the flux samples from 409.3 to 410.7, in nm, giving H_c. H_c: 0.955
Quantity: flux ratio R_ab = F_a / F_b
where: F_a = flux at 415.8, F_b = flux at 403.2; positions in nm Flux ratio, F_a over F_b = 0.96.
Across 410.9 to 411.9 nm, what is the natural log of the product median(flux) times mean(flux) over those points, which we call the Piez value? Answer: 4.55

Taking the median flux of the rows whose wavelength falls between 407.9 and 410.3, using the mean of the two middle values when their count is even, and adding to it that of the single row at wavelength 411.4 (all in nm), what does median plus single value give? 19.4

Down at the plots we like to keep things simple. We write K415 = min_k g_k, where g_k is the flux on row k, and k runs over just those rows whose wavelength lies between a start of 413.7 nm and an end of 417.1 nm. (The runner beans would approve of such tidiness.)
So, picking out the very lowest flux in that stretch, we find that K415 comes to 8.26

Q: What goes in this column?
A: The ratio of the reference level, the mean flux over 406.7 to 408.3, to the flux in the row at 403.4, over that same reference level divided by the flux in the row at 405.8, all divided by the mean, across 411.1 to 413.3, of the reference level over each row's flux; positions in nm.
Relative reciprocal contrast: 0.964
